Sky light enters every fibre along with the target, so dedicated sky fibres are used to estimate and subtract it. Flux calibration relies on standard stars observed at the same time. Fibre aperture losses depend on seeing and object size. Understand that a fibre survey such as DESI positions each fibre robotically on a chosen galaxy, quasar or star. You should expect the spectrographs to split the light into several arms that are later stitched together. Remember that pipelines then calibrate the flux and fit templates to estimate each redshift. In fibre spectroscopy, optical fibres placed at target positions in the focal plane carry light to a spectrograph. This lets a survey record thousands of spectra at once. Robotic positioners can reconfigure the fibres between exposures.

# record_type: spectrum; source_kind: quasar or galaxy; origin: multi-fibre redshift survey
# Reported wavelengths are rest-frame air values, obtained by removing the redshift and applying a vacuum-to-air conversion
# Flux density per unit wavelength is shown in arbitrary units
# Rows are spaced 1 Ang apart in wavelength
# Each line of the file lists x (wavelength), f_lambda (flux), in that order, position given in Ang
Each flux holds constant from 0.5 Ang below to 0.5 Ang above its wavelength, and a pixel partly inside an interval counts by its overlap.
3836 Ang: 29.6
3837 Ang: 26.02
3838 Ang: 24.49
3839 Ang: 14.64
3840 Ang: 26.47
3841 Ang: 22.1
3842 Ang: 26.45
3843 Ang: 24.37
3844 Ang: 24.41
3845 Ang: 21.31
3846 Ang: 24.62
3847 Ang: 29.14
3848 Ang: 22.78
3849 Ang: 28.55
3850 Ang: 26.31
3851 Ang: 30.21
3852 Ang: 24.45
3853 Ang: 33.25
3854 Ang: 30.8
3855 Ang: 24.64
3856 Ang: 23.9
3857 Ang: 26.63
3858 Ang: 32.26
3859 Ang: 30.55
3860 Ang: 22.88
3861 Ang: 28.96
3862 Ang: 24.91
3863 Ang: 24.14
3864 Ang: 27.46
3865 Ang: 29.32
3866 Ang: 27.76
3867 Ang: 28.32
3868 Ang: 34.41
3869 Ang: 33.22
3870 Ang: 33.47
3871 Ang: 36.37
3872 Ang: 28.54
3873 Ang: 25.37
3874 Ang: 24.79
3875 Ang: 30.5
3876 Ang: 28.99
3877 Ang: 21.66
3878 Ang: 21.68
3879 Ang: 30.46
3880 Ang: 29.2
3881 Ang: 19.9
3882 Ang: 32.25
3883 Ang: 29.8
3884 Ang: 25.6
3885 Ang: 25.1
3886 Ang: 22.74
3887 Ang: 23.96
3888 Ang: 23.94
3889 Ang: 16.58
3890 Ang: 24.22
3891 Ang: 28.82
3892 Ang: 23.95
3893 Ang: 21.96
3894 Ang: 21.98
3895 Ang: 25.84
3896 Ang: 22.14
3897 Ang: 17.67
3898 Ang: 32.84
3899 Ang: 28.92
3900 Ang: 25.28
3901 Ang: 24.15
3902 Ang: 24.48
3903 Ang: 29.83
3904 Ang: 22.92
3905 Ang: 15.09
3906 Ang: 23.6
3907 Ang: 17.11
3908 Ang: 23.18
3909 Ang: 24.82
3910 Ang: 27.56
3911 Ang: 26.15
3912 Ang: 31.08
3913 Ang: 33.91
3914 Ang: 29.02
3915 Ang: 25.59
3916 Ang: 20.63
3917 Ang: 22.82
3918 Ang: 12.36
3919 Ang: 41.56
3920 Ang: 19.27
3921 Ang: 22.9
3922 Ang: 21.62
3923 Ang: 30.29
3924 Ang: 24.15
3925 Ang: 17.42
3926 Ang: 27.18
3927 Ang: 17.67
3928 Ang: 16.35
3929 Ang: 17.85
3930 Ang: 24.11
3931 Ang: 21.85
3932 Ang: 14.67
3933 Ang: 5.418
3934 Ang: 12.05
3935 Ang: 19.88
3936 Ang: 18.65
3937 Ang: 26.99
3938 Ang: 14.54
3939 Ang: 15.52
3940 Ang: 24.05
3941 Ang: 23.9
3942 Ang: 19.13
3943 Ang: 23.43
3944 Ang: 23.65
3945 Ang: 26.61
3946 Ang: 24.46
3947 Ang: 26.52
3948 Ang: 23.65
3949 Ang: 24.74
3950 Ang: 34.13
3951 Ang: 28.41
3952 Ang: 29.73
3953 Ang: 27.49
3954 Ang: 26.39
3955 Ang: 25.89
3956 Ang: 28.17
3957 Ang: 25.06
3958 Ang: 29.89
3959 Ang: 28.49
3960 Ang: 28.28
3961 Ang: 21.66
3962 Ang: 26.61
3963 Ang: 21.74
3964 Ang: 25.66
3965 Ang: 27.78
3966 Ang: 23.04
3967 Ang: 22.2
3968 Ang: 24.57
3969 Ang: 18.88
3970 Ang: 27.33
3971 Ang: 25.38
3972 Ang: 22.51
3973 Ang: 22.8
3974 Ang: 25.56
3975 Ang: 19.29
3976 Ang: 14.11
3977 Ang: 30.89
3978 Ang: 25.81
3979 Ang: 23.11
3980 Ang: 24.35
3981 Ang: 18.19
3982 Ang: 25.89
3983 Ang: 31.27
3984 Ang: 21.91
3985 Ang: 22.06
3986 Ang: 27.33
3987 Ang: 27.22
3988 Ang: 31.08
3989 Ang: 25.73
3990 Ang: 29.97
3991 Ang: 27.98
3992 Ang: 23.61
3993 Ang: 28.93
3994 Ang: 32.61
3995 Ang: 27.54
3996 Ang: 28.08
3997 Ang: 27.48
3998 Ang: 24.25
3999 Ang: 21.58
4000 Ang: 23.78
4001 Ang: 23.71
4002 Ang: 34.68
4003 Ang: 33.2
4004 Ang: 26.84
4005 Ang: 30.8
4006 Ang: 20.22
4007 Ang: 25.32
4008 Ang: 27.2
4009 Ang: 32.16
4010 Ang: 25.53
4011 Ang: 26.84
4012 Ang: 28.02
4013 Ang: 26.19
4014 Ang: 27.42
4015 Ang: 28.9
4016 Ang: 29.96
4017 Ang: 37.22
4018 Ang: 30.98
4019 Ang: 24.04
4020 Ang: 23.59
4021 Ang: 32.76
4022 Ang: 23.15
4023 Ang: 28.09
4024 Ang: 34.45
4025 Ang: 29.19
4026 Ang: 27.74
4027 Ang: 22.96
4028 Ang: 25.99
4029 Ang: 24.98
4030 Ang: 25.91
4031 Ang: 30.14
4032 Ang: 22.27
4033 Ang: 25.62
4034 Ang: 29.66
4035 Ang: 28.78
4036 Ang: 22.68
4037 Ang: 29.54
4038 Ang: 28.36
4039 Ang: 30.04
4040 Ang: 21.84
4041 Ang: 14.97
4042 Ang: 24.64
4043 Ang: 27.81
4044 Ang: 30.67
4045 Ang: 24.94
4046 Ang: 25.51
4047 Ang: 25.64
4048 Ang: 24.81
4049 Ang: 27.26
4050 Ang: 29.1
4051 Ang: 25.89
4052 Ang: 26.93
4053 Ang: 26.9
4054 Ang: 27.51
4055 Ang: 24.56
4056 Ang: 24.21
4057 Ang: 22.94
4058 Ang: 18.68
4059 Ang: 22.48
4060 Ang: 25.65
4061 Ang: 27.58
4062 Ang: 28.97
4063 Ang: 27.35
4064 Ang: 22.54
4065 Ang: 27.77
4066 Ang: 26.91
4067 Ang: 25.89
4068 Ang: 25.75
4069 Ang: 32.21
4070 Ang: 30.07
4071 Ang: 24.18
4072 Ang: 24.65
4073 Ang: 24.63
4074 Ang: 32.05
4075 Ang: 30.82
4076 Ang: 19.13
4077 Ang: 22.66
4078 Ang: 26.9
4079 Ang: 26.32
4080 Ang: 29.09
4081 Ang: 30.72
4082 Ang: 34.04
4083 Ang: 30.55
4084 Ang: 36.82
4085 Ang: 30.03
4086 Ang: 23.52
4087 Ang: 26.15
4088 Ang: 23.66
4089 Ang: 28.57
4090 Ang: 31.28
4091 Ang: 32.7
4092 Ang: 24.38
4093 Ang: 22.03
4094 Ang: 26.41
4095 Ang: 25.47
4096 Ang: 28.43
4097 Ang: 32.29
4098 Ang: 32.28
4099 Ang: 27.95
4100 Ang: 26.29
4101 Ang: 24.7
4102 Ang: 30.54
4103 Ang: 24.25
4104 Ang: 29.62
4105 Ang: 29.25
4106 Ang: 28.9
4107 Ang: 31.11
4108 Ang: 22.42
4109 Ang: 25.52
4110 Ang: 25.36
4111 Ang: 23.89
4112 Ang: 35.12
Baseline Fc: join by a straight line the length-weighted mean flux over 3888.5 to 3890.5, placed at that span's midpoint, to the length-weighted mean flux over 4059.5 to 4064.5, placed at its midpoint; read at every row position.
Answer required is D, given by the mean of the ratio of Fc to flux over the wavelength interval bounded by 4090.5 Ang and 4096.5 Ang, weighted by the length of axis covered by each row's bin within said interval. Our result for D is 1.05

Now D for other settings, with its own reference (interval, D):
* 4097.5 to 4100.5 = 0.97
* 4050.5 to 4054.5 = 0.97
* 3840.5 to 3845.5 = 0.80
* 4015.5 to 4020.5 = 0.88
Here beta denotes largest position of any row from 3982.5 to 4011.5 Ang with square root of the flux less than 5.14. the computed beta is 4010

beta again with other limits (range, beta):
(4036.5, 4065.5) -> 4064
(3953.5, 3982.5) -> 3982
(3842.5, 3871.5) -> 3863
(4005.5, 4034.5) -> 4033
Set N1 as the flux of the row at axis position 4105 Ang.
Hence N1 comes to 29.25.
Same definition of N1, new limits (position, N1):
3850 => 26.31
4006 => 20.22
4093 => 22.03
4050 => 29.1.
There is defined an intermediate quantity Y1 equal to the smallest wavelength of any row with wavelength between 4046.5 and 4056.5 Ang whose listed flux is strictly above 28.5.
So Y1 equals 4050 Ang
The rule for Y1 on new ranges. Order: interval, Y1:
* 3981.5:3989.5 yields 3983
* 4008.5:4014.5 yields 4009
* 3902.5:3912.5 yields 3903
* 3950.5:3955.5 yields 3952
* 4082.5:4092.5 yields 4083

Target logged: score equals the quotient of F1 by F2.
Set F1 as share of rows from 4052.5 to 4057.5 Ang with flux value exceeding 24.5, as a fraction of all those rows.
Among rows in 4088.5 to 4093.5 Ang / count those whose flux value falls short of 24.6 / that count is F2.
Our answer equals 0.30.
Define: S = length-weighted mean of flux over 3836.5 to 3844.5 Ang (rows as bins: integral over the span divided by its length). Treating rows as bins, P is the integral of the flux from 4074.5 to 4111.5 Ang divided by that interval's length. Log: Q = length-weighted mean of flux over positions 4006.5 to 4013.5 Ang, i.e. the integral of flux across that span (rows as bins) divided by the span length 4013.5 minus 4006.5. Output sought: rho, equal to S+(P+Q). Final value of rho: 78.6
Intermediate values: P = 28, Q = 27.3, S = 23.6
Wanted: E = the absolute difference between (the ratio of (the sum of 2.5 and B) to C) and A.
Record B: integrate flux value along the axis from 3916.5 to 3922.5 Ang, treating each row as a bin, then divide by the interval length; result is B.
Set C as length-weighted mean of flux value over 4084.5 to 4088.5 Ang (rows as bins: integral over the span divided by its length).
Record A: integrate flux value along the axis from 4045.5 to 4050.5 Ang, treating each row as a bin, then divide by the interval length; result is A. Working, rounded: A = 26.5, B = 23.4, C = 25.8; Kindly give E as 25.5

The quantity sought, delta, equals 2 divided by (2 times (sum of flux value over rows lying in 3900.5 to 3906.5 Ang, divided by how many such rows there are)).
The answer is 0.0428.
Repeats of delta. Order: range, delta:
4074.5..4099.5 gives 0.0356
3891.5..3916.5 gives 0.0403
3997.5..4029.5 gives 0.0363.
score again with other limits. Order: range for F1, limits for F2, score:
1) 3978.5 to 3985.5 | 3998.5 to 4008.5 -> 0.07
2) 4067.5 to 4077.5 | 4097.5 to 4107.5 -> 0.70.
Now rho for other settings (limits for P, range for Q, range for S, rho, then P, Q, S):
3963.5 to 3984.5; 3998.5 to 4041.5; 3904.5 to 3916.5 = 75.8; 24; 27.1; 24.8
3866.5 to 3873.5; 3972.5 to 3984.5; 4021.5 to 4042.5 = 81.2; 31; 23.6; 26.2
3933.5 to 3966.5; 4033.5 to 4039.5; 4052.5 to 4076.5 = 78.6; 24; 28.2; 26.0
